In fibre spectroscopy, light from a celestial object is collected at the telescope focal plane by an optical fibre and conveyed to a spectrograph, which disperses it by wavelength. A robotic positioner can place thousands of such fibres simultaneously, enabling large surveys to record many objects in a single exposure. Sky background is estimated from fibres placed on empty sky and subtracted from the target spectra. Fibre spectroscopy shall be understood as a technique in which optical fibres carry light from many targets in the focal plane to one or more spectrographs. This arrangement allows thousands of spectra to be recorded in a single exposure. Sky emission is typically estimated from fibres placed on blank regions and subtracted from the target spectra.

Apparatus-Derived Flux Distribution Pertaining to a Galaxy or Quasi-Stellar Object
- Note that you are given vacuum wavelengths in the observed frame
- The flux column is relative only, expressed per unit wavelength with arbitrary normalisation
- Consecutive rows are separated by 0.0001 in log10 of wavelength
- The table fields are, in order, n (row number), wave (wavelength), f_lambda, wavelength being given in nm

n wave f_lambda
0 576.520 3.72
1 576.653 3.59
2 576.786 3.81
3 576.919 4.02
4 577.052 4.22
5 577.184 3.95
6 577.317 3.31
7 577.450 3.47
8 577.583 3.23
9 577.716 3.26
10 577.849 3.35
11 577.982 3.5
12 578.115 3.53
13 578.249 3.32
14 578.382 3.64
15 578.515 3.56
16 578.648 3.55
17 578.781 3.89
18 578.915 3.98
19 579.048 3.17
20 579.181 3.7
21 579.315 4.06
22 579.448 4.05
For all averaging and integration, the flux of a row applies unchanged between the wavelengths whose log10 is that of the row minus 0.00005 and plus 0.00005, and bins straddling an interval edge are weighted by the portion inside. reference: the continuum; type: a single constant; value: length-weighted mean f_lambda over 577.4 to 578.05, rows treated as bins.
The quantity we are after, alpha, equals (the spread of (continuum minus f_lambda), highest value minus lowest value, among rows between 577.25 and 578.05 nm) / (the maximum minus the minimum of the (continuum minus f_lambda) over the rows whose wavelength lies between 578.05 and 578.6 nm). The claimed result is 0.8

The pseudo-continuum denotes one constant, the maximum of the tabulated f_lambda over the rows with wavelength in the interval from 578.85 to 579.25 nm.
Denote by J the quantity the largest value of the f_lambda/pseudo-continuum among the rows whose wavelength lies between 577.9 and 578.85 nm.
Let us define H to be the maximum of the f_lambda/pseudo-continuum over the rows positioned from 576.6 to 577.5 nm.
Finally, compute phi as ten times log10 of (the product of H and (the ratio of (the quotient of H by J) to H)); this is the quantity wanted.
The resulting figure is 0.4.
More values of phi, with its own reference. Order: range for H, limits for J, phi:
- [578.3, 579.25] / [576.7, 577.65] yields -0.3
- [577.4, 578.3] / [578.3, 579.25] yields -0.5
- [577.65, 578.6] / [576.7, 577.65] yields -0.6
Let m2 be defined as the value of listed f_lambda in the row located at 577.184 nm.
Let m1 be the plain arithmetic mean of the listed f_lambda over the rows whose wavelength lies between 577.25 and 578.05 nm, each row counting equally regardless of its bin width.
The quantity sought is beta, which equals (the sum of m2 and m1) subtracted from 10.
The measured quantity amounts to 2.70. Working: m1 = 3.35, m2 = 3.95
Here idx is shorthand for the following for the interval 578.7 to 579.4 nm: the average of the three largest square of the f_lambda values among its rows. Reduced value 15.8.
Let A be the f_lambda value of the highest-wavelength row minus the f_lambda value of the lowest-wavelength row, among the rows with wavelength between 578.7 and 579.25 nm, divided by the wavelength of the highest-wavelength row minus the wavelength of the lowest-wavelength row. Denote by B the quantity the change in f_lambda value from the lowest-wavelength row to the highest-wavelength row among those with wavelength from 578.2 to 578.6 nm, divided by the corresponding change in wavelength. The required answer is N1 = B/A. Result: -2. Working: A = -0.5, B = 0.90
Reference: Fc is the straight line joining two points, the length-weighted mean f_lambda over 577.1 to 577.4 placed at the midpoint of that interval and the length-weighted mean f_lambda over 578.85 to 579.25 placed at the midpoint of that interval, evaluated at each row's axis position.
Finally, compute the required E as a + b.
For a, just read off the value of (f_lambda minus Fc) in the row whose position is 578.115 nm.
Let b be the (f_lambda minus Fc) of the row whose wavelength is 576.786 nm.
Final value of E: 0.02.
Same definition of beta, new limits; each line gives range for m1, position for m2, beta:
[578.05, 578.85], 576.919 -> 2.40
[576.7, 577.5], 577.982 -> 2.70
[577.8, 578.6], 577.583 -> 3.29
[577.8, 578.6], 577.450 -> 3.05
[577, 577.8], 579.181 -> 2.73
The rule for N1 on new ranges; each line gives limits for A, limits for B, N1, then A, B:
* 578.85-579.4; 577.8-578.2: 3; 0.2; 0.68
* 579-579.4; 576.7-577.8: 0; 3.3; -0.59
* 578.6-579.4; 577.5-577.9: 1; 0.8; 0.45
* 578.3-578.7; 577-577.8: 4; -0.3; -1.45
